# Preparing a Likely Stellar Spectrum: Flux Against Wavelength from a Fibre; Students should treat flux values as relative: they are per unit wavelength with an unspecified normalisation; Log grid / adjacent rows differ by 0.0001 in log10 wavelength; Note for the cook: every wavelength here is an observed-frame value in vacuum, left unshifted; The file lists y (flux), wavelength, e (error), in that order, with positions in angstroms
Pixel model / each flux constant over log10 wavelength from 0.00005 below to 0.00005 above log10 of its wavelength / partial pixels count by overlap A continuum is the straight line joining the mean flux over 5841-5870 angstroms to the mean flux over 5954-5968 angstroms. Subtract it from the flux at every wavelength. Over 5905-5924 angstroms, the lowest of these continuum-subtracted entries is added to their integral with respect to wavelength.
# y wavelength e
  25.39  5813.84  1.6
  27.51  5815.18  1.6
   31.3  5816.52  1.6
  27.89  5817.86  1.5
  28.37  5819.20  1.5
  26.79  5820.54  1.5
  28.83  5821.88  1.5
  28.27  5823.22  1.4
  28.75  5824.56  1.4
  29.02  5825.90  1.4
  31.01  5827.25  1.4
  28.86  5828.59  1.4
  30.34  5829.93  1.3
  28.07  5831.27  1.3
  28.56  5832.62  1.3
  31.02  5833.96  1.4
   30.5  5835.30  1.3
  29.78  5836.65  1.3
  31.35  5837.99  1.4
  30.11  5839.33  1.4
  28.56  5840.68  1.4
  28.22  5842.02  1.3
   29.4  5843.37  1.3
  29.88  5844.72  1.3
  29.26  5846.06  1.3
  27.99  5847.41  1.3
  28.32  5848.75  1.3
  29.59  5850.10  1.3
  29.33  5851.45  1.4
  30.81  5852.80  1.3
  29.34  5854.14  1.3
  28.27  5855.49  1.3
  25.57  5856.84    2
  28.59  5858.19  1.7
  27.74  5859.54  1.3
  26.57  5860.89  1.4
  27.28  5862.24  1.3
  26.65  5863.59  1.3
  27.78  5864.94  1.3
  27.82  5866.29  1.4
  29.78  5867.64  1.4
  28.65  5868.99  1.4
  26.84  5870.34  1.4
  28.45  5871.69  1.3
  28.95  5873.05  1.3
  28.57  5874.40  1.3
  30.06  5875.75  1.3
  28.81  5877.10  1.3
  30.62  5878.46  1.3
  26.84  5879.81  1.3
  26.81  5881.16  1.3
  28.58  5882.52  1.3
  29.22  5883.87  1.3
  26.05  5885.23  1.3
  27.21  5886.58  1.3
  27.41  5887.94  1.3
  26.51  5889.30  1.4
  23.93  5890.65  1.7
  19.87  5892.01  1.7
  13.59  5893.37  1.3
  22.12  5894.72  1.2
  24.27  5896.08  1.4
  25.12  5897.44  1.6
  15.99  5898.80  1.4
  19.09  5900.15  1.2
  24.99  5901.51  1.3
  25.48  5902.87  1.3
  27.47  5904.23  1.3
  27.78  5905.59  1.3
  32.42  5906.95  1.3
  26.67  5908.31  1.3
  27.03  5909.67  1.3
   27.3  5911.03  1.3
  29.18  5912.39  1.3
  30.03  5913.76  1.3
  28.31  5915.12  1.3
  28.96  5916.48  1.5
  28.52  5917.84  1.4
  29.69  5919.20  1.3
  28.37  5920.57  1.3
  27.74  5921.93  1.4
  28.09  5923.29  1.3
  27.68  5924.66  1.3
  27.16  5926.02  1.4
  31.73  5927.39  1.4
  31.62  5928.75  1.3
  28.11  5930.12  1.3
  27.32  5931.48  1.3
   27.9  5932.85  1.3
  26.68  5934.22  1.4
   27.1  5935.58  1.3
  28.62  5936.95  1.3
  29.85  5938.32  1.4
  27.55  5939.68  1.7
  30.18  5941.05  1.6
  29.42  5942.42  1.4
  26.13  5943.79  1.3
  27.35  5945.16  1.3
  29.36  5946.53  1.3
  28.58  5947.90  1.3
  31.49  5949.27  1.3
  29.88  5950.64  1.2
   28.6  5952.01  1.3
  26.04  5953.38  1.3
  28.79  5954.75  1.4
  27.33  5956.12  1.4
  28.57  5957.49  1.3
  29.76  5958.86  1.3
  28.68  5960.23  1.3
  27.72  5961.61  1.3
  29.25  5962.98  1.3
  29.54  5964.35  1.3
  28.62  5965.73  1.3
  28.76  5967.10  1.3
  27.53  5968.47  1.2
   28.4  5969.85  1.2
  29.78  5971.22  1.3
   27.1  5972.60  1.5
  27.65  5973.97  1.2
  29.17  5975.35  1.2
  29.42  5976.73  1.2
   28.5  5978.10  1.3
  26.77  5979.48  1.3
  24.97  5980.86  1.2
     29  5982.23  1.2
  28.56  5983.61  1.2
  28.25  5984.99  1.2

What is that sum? -2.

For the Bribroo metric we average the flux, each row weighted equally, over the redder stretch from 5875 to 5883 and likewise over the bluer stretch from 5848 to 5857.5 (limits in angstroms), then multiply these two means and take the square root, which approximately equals 28.7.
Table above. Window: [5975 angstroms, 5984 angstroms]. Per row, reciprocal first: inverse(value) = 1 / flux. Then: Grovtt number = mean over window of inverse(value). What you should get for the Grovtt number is 0.0358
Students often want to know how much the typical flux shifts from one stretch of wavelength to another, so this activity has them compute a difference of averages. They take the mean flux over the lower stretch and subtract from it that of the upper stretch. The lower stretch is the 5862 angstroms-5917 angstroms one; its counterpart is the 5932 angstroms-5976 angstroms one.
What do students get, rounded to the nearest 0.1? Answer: -1.9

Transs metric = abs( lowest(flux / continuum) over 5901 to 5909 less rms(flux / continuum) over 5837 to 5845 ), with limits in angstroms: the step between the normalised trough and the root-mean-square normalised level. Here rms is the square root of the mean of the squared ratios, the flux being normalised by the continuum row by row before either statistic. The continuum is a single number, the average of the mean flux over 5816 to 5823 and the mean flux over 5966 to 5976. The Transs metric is 0.162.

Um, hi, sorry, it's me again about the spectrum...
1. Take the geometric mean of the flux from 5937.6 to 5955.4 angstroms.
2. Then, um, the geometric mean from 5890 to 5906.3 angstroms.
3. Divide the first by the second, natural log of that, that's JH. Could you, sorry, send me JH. 0.26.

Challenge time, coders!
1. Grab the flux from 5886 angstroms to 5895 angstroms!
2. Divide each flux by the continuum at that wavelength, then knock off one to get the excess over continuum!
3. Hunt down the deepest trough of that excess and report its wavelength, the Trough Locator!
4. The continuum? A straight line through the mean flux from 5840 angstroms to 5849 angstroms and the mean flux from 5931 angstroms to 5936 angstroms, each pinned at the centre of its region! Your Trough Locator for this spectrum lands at 5893.37 angstroms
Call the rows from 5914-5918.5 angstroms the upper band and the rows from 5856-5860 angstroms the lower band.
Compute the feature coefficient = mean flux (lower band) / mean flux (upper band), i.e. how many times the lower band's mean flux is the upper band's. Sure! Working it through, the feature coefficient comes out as 0.95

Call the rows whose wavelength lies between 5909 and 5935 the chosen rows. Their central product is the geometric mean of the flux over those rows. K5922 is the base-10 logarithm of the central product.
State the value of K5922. 1.45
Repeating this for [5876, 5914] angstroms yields 1.40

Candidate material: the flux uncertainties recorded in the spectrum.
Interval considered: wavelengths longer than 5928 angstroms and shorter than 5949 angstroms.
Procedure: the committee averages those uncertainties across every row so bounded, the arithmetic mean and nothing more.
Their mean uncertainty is 1.37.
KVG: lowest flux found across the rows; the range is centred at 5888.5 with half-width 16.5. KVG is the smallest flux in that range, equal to 13.59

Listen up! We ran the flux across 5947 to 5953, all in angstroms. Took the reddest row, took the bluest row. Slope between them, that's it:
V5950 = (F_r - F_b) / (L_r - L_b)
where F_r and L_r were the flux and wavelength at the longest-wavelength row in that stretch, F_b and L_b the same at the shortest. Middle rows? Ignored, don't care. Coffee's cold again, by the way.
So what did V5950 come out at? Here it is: 0.0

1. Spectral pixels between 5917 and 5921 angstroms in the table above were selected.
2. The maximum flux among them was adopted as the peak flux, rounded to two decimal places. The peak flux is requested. 29.69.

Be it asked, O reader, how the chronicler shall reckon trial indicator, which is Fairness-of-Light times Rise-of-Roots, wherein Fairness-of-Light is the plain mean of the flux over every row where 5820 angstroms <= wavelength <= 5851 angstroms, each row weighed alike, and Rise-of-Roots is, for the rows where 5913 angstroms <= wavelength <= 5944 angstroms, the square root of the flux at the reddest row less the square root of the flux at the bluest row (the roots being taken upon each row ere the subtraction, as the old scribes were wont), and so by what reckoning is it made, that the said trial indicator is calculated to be -11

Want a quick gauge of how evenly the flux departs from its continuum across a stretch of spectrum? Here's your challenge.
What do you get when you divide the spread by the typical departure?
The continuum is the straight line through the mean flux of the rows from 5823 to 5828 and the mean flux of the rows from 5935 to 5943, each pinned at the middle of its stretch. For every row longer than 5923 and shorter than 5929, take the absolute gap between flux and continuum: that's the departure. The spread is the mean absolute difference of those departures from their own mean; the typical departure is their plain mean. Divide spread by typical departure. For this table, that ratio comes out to 0.42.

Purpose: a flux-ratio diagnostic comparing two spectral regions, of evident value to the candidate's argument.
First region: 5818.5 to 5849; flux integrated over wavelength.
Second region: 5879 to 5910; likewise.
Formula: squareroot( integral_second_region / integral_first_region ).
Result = 0.93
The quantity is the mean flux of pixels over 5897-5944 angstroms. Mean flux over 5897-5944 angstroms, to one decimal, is 27.6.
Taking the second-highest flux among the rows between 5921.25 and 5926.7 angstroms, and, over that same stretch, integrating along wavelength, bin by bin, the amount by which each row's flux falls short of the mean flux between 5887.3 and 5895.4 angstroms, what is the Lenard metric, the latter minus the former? -57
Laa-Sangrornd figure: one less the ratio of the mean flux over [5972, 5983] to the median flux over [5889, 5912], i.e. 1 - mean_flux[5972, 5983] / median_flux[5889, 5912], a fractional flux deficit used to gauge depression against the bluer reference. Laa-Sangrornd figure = -0.11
